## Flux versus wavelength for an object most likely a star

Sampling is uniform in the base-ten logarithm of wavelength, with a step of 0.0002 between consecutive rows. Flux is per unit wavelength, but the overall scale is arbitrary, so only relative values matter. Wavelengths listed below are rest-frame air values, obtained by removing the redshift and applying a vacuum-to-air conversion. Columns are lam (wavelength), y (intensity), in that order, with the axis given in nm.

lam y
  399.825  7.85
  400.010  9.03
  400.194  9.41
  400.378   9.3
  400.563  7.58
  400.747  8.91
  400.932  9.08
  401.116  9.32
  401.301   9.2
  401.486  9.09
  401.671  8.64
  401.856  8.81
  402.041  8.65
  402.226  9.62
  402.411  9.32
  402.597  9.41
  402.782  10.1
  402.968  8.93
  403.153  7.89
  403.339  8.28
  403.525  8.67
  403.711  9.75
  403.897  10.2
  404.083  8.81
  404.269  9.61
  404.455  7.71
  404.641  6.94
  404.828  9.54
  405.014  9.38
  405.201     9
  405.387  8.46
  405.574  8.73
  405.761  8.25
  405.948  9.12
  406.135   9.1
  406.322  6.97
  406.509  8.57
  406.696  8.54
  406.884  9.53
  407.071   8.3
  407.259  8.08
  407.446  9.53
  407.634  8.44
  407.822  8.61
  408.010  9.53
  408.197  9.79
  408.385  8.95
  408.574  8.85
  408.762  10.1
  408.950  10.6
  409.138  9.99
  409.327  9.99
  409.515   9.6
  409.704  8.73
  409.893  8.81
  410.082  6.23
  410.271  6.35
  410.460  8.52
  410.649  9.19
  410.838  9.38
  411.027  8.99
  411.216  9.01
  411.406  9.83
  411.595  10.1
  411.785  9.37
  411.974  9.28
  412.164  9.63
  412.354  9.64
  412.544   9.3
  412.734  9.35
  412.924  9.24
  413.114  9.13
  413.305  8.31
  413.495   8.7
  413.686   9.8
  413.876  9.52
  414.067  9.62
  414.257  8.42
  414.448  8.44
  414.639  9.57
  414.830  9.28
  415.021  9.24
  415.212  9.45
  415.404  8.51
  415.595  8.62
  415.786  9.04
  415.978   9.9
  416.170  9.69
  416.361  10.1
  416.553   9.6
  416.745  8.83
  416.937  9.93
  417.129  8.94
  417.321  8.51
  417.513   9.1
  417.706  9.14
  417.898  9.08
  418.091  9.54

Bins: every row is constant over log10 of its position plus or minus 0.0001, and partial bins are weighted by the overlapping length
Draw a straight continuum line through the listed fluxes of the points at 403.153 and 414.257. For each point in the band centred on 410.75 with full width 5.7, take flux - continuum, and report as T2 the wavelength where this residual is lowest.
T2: 410.082 nm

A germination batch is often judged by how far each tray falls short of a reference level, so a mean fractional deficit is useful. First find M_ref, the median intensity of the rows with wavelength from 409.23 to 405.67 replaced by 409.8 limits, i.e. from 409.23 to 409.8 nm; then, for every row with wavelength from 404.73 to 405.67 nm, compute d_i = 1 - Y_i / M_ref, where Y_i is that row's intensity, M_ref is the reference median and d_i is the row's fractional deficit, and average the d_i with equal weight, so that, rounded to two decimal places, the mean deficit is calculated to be 0.06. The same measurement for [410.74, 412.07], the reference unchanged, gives 0.02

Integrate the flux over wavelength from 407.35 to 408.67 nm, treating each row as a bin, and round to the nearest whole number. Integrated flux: 12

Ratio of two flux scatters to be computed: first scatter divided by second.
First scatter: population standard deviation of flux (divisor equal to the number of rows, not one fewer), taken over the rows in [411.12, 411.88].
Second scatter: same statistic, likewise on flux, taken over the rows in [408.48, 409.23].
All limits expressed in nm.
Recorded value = 0.65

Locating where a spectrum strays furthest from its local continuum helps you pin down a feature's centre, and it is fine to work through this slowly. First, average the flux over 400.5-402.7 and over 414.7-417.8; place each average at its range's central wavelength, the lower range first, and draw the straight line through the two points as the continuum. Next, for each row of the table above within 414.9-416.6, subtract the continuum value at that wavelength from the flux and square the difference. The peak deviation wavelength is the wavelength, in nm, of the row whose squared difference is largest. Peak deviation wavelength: 416.361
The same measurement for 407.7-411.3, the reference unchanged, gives 410.082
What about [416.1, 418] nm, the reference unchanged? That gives 416.361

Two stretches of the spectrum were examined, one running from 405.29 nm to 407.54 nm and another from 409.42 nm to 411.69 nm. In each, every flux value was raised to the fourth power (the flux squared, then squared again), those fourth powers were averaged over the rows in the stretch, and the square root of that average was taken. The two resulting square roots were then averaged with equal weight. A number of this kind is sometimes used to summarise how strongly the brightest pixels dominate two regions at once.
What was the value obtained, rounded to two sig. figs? 78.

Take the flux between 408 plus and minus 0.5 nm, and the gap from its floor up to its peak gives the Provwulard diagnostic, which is 1.35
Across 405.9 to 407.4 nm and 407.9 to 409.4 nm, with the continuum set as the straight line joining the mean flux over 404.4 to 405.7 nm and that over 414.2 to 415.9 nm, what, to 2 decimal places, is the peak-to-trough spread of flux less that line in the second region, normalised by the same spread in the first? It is 0.68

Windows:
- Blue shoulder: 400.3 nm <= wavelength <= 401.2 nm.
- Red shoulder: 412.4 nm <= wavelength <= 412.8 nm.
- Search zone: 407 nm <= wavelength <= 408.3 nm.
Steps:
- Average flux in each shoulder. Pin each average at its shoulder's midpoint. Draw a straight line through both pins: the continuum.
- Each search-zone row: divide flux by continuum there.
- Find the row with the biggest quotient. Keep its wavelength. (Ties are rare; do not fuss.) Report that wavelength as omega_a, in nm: 408.197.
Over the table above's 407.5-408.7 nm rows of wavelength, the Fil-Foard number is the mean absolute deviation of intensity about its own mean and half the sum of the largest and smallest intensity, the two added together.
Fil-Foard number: 9.54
